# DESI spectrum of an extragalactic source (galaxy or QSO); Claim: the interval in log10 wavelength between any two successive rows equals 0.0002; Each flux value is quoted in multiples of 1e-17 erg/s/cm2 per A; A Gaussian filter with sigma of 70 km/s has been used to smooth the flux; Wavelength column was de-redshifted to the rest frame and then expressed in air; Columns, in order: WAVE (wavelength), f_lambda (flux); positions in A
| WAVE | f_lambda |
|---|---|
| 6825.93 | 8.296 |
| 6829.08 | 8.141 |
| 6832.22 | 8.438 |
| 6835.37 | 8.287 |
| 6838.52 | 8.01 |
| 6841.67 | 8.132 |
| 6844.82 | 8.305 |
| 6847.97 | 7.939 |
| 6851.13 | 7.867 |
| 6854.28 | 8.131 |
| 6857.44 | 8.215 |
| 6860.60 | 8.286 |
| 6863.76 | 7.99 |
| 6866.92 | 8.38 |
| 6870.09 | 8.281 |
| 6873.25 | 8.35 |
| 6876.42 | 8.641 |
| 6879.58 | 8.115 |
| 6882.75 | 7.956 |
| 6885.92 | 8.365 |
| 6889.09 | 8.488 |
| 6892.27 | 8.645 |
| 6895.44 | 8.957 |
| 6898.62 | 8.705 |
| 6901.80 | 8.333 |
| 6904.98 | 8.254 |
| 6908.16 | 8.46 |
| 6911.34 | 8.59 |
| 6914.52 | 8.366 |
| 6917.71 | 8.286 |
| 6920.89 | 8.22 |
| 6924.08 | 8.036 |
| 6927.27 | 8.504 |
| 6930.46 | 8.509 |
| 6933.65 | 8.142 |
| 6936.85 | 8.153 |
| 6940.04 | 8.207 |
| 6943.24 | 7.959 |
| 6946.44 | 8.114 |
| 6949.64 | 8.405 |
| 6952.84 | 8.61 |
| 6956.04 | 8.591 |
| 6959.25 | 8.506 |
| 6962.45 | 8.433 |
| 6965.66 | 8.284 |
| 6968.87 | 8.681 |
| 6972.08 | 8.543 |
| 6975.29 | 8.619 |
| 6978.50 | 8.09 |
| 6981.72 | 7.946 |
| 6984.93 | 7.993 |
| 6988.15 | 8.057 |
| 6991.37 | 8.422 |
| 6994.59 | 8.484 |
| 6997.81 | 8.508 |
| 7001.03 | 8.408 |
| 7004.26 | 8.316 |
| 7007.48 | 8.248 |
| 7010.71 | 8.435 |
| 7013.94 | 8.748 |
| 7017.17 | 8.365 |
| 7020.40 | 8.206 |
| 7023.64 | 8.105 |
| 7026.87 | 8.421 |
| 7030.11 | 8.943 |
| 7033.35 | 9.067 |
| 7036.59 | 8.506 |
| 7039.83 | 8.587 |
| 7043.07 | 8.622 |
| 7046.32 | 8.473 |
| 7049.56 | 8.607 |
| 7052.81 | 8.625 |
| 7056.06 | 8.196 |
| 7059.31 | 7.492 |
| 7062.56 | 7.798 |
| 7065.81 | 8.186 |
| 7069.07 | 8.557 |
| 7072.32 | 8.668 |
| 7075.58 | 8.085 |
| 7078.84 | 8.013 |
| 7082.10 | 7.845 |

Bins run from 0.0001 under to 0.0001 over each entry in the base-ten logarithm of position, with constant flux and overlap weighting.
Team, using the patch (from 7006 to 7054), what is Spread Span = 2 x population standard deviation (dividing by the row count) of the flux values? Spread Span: 0.50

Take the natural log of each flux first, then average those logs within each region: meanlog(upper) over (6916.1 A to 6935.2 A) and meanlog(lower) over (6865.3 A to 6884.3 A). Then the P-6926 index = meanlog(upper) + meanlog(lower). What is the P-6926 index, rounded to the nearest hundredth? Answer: 4.23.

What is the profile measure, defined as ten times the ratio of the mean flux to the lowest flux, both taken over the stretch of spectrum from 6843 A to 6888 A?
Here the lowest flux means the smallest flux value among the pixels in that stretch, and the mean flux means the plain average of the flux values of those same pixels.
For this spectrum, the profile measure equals 10.4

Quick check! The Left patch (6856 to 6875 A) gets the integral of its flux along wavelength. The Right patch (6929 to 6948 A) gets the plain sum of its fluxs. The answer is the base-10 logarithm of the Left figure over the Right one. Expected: 0.504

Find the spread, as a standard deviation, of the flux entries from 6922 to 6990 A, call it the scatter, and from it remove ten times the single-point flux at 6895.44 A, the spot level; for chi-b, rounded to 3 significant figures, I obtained -89.3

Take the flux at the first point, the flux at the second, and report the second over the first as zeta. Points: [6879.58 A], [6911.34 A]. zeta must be 1.06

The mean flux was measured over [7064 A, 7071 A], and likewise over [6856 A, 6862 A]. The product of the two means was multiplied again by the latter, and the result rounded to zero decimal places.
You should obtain 570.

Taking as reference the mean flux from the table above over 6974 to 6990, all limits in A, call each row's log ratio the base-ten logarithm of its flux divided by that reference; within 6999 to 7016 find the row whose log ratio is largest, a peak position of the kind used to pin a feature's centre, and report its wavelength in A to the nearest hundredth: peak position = 7013.94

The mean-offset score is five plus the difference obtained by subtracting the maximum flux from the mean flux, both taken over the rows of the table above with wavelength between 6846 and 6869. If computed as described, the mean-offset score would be 4.74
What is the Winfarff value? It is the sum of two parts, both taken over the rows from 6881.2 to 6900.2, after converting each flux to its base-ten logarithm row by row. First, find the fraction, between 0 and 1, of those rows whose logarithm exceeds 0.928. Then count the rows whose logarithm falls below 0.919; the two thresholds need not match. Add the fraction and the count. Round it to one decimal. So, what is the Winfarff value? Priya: 1.7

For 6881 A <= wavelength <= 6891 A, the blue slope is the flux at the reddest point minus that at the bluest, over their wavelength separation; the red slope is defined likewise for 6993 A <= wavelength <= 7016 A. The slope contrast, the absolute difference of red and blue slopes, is 0.070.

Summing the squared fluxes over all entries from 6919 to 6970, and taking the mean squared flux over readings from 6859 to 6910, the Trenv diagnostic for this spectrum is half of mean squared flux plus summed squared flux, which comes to 591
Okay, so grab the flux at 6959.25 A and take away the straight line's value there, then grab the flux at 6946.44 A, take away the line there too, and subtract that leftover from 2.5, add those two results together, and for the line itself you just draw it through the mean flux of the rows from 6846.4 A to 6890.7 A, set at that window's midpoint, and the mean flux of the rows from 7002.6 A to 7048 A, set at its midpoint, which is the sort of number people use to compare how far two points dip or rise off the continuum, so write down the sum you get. 2.9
